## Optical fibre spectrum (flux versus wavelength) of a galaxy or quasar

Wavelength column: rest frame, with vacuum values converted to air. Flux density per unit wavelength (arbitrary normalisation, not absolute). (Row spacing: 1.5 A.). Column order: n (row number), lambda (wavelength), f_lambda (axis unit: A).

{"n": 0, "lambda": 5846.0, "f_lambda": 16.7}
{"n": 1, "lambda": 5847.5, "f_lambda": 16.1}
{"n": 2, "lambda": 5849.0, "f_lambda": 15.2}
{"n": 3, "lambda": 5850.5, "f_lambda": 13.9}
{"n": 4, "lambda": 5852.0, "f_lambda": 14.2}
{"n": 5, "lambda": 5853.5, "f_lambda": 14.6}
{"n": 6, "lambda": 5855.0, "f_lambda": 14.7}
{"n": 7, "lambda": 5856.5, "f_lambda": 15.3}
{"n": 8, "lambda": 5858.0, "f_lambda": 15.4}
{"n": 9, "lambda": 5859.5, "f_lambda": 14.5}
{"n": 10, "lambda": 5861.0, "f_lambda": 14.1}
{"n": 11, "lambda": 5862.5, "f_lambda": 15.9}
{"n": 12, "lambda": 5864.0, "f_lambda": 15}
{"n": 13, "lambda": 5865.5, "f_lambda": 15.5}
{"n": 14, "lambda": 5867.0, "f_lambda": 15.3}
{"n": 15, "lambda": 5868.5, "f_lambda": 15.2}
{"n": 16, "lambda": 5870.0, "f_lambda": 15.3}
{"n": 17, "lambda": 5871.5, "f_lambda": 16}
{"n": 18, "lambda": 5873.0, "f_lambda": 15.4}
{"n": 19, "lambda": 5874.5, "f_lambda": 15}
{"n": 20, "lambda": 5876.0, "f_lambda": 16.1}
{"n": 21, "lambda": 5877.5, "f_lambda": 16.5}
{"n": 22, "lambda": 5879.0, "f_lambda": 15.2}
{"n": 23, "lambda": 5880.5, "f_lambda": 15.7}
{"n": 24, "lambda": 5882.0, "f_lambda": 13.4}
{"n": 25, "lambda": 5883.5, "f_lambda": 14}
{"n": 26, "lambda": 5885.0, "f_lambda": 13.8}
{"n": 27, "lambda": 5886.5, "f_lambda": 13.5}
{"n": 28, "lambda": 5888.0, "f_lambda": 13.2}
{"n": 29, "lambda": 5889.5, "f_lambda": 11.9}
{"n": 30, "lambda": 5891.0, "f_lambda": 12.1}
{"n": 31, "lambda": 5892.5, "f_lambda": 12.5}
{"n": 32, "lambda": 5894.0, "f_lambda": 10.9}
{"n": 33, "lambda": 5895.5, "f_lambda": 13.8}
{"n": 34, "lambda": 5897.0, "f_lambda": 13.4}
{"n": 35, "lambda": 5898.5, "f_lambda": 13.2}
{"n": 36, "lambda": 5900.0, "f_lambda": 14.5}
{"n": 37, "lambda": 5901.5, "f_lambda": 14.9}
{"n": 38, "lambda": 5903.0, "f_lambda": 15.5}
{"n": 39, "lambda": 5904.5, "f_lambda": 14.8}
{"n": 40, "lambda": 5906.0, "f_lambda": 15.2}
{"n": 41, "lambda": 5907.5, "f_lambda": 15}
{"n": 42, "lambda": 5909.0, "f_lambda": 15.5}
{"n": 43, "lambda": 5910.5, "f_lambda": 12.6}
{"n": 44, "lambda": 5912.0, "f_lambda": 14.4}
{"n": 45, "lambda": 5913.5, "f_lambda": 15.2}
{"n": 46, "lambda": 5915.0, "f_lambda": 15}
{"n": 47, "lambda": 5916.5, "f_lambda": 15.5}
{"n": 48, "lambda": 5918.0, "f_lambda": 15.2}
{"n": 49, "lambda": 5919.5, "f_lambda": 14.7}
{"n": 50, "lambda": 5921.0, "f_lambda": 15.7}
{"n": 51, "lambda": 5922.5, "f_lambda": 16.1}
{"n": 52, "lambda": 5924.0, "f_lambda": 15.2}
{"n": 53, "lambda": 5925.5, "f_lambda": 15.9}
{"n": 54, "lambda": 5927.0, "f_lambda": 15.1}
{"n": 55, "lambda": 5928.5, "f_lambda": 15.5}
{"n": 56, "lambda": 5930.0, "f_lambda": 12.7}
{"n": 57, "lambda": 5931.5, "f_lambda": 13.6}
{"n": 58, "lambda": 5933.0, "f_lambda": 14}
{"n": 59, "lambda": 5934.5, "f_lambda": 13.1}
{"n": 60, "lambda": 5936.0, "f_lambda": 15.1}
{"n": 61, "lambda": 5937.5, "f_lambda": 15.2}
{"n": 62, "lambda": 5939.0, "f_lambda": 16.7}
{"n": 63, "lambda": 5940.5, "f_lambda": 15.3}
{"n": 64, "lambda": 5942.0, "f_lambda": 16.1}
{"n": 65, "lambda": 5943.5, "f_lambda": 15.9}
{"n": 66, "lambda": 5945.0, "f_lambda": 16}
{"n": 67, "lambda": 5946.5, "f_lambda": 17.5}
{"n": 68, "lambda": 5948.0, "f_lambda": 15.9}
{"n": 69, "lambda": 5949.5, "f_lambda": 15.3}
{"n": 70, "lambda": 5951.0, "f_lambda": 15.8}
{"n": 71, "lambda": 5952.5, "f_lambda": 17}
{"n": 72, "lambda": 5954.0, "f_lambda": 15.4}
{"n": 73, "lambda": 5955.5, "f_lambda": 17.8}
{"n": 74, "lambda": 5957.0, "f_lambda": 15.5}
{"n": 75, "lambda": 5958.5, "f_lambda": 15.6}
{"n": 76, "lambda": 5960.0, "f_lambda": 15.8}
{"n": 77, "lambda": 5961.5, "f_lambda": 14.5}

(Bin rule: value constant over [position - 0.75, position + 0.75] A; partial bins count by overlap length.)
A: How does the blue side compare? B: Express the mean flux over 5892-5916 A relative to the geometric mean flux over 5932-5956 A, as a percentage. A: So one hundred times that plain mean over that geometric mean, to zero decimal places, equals 90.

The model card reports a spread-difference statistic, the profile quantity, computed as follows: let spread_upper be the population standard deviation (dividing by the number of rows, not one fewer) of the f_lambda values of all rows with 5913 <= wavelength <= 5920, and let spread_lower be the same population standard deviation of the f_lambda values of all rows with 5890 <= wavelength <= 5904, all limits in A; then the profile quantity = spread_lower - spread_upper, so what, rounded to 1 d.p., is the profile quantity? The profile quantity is 1.1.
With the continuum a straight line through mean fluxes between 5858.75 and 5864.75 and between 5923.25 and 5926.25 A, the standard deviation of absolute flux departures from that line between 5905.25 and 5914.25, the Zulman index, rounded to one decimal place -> 1.0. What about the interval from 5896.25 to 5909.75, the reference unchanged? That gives 0.7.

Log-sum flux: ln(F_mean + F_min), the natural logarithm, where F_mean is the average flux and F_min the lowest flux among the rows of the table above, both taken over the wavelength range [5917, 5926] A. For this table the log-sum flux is 3.41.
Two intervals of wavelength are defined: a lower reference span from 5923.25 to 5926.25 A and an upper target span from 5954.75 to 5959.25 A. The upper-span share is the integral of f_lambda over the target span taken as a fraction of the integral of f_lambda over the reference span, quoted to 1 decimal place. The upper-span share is 1.6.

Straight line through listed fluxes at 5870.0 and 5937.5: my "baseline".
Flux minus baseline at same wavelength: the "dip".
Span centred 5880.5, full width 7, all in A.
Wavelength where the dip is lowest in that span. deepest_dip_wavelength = 5882.0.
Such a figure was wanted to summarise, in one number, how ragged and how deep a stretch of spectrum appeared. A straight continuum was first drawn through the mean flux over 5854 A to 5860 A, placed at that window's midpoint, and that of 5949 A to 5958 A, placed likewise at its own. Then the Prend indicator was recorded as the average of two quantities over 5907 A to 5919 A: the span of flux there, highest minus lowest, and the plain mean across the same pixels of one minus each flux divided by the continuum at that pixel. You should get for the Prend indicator 1.48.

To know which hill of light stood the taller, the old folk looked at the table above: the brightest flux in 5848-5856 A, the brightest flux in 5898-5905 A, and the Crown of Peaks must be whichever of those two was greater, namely 15.5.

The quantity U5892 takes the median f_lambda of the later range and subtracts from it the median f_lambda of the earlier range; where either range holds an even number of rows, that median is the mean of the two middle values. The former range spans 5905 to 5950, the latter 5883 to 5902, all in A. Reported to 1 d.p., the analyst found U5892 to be 1.8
